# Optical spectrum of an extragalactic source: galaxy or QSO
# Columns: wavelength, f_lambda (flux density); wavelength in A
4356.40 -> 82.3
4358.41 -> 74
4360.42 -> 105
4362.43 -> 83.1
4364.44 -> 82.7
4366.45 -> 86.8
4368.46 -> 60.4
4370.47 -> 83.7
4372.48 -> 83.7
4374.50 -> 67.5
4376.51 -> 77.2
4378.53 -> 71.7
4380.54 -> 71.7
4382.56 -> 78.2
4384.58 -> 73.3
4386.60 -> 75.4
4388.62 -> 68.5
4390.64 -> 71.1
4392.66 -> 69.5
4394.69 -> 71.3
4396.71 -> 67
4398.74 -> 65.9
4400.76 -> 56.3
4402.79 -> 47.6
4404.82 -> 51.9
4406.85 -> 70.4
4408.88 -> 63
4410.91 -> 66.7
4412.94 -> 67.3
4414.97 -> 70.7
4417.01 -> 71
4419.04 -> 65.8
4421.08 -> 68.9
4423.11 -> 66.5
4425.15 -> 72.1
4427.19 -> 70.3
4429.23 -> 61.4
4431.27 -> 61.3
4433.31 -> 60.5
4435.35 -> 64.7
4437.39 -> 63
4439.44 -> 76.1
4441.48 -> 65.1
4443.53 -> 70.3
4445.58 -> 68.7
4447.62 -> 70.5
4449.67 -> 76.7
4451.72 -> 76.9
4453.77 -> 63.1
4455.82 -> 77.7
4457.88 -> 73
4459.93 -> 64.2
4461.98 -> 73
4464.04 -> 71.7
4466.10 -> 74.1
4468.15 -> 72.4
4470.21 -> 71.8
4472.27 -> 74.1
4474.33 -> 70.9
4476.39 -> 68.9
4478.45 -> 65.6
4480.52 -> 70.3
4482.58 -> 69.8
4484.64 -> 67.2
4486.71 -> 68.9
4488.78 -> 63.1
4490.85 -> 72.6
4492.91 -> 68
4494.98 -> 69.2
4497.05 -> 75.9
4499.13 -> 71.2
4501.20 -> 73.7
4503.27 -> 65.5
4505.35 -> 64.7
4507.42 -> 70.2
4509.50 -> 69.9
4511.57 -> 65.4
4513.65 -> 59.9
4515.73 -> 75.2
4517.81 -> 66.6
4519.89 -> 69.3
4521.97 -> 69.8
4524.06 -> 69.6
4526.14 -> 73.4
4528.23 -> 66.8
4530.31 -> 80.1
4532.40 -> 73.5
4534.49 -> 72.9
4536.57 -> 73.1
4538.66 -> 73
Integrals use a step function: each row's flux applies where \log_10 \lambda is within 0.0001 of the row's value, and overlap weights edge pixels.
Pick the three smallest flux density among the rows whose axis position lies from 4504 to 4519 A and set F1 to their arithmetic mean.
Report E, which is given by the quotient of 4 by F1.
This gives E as 0.063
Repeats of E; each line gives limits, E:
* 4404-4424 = 0.066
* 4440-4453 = 0.059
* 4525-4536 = 0.056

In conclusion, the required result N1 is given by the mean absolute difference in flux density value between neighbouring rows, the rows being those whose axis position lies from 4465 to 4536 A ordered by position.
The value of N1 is 4.3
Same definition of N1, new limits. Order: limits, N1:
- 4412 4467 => 5.0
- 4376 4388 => 3.8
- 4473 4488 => 2.5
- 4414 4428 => 3.1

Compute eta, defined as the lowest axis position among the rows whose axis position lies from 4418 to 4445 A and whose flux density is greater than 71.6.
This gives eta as 4425.15 A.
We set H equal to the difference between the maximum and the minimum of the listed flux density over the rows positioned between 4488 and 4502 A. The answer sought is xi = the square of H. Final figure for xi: 164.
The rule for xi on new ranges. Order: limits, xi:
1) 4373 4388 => 114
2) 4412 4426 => 40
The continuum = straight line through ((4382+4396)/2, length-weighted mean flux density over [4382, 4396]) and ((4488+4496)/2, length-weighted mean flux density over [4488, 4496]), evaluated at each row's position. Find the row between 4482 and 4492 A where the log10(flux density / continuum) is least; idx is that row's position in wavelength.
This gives 4488.78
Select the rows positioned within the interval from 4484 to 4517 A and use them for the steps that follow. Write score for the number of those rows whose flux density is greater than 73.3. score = 3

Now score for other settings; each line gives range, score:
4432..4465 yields 4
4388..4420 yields 0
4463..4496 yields 2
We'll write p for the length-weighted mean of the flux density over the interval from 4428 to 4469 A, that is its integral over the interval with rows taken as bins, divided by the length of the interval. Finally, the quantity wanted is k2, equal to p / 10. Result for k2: 6.92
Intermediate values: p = 69.2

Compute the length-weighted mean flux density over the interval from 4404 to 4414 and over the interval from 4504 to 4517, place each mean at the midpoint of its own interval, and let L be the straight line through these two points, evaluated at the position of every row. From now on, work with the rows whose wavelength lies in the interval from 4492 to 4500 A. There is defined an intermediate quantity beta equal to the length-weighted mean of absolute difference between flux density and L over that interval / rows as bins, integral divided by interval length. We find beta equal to 4.1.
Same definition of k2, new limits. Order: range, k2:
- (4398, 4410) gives 5.91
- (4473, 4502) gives 6.97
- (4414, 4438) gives 6.64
